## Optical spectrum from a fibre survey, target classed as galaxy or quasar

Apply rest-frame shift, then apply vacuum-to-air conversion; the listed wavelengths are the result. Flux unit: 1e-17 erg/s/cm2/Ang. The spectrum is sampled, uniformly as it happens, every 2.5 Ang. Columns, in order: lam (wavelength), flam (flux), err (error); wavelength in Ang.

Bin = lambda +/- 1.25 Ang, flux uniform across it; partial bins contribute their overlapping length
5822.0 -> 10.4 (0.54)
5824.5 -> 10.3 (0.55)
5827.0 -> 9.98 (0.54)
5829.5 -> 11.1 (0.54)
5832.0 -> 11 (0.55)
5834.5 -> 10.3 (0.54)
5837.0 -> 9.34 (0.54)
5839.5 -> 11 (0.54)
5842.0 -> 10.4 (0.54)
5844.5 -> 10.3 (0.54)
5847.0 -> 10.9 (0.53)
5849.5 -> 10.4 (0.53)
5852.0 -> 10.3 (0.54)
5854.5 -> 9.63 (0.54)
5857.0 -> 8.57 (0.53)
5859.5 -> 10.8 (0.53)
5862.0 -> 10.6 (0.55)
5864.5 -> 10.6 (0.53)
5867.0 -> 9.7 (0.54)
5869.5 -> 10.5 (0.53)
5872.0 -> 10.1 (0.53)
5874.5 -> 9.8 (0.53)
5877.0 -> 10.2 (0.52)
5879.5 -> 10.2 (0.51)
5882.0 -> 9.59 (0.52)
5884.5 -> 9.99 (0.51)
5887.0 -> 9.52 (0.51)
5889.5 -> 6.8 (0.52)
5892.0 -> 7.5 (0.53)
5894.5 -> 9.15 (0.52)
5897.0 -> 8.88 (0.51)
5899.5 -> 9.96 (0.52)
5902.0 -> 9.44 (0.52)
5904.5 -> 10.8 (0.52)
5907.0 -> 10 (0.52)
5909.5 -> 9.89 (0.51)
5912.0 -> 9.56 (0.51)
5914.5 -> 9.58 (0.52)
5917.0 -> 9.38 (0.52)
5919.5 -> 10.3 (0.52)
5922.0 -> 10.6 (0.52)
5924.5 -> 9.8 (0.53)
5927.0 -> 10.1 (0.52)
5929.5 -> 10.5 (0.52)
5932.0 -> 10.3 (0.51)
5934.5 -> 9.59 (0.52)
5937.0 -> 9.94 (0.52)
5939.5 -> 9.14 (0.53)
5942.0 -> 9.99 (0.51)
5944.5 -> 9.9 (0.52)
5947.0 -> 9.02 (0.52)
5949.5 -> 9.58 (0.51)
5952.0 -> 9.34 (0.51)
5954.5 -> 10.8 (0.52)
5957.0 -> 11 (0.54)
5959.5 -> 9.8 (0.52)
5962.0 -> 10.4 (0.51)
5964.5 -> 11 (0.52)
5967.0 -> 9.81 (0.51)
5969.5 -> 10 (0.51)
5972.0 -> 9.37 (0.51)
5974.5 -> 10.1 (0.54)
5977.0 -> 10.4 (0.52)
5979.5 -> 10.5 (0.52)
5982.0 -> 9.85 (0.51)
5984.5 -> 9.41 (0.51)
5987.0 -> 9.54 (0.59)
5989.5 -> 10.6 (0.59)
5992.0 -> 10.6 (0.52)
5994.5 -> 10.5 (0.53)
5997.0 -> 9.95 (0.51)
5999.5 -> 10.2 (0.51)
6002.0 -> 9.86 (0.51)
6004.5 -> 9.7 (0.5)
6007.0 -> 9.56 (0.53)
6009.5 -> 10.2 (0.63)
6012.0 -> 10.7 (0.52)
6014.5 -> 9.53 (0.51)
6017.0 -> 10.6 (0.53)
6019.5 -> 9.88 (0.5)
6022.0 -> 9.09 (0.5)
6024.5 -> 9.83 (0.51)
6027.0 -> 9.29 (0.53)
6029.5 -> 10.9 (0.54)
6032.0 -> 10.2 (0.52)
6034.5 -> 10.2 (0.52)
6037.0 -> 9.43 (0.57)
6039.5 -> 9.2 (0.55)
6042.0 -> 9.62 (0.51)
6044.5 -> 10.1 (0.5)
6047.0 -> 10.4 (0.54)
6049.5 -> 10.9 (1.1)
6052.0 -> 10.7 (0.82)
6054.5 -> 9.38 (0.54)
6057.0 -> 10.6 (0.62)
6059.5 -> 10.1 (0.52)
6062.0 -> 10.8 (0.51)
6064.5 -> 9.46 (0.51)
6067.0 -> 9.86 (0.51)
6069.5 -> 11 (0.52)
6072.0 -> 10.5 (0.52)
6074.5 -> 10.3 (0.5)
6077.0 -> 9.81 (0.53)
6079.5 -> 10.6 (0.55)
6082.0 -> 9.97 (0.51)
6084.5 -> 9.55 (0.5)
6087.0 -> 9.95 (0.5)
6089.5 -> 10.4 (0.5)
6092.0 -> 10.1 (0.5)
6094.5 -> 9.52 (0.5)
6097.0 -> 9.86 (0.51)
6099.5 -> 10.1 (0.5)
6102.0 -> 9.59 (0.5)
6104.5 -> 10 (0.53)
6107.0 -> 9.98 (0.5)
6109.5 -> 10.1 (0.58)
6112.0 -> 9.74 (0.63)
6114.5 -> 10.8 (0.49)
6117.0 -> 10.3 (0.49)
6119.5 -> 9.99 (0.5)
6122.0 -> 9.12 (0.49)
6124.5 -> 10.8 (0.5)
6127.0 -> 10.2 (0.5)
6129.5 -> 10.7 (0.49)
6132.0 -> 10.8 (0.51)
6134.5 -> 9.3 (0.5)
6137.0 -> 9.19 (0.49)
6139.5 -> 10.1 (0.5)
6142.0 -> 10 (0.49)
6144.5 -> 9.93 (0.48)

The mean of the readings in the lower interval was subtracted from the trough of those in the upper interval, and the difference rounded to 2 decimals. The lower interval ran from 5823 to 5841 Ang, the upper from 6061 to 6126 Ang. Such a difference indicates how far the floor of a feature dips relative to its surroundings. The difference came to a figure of -1.31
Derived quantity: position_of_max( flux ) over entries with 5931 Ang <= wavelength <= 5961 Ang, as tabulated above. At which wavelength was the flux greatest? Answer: 5957.0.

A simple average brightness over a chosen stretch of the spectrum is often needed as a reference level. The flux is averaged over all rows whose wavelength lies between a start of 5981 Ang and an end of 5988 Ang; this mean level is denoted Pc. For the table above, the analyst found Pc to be 9.6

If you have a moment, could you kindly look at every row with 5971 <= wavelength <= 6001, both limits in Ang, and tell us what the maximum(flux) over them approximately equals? 10.6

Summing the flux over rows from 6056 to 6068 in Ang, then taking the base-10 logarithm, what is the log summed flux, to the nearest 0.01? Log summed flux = 1.71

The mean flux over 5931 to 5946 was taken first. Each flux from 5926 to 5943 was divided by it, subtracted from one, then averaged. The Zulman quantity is -0.01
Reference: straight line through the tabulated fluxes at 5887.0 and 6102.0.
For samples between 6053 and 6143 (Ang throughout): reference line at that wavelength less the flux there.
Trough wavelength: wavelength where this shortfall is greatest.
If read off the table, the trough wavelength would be 6122.0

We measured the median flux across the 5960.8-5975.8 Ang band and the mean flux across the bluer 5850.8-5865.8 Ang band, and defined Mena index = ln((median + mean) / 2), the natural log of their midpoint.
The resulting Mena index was 2.309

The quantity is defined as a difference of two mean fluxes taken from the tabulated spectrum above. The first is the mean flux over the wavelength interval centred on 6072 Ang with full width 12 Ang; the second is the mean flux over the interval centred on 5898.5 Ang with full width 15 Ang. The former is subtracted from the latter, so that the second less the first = -1.0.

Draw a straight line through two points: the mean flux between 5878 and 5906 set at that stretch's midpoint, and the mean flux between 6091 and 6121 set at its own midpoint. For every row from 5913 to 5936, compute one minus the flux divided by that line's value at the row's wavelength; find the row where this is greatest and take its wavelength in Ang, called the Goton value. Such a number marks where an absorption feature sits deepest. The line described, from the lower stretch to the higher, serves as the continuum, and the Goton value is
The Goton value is 5917.0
